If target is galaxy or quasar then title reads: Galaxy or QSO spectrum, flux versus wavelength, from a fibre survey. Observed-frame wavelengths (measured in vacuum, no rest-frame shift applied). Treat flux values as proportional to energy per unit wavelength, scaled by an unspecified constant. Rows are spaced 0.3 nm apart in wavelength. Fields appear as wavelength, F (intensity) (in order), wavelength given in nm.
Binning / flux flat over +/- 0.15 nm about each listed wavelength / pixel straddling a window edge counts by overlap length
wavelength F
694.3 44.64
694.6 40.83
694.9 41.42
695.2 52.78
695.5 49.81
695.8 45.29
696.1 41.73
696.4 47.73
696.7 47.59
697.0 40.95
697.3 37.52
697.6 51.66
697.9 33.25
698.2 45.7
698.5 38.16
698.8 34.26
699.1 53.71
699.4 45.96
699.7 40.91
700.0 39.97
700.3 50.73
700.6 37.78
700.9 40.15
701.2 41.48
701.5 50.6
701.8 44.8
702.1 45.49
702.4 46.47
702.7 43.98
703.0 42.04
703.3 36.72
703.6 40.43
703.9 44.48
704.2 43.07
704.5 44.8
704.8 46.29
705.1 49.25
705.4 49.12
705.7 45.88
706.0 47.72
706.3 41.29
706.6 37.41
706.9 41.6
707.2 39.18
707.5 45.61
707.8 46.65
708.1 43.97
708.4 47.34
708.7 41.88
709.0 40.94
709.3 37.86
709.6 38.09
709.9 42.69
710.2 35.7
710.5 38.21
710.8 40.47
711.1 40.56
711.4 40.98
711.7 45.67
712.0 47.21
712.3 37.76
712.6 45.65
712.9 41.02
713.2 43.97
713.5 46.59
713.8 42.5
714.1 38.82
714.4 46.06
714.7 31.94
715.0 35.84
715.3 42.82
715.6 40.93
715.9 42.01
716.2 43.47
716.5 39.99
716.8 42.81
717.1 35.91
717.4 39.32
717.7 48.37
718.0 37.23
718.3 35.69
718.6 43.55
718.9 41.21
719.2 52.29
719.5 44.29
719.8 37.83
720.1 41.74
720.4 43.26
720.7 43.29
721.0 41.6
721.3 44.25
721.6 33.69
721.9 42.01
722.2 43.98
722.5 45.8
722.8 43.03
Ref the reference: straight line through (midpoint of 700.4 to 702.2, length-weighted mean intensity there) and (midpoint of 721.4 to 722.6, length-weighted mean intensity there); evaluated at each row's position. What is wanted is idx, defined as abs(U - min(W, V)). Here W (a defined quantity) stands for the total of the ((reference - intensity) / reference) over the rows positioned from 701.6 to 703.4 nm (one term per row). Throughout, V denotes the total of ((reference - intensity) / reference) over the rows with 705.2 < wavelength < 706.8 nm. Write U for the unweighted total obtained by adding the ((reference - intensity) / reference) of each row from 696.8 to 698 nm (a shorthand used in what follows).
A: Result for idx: 0.43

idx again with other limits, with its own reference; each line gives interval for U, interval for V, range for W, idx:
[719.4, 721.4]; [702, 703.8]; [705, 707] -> 0.11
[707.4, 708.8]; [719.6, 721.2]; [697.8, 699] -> 0.26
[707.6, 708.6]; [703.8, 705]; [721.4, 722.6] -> 0.09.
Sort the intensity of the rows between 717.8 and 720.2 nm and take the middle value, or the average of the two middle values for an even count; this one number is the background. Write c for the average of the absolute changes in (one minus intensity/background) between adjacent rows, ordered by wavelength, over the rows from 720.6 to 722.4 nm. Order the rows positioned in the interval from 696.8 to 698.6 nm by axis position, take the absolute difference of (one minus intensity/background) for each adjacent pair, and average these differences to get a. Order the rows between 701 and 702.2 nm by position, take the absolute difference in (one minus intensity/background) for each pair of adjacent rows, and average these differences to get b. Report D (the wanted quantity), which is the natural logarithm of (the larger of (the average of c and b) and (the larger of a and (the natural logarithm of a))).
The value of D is -1.31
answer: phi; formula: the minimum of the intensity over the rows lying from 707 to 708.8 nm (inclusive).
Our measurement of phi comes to 39.18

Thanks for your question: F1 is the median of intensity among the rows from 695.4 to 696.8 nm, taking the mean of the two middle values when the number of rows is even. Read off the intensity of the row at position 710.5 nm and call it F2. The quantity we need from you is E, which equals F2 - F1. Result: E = -9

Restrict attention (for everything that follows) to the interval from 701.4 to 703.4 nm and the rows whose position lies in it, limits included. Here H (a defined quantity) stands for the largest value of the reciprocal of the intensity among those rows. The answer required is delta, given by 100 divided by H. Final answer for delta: 3672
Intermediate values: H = 0.027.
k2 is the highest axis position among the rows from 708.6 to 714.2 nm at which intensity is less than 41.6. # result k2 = 714.1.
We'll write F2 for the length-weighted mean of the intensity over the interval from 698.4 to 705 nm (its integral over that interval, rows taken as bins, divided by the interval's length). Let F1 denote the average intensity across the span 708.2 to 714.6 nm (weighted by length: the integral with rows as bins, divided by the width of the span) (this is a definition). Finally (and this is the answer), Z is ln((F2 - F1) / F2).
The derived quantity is -3.3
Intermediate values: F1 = 41.8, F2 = 43.4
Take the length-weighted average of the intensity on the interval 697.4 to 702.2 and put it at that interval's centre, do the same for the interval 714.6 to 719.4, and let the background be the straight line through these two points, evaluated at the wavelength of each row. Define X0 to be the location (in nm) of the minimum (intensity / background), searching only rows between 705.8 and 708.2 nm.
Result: 706.6 nm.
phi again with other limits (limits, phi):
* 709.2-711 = 35.7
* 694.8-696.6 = 41.42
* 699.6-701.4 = 37.78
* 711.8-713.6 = 37.76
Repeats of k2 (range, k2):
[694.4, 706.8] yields 706.6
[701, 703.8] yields 703.6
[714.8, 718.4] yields 718.3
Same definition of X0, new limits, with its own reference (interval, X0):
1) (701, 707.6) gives 703.3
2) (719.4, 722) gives 721.6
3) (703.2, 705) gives 703.3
